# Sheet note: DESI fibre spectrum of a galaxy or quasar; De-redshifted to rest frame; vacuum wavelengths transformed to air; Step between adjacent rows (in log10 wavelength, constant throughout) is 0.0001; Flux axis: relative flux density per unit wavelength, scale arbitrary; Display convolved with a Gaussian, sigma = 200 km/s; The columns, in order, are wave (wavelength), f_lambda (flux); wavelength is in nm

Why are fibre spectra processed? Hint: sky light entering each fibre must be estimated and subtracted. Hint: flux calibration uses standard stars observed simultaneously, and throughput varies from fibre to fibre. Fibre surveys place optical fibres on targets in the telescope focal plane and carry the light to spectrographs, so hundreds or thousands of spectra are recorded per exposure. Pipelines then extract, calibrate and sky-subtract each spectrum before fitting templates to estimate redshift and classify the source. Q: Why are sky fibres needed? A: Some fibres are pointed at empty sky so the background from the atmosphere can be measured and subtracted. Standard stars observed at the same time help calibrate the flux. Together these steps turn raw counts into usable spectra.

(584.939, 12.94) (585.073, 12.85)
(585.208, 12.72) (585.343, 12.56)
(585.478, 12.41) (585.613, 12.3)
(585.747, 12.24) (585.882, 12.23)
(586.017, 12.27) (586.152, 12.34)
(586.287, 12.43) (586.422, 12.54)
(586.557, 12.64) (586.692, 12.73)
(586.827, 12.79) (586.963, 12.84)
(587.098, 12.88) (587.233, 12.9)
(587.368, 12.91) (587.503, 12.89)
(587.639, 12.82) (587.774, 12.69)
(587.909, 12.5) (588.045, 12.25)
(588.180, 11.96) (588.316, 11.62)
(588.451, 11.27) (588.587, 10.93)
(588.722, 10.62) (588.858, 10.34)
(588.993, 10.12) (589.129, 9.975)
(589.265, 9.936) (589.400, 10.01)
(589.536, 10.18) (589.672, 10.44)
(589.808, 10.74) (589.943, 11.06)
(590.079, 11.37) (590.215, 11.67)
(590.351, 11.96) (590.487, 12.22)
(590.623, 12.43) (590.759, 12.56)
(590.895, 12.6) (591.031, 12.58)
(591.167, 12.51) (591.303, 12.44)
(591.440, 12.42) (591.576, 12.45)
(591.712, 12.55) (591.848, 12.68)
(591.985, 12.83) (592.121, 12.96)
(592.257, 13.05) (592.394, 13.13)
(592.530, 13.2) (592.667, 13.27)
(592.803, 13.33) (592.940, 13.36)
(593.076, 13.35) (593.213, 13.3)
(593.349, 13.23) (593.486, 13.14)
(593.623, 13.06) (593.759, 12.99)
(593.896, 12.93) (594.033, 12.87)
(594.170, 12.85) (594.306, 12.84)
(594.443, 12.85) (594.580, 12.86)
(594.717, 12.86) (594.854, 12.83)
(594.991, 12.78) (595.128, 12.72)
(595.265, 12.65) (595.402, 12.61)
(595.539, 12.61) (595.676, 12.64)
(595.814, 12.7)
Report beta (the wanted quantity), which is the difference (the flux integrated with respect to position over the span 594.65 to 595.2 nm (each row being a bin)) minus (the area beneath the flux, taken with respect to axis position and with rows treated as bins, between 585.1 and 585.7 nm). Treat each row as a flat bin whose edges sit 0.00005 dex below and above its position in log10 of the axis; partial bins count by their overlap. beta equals -0.47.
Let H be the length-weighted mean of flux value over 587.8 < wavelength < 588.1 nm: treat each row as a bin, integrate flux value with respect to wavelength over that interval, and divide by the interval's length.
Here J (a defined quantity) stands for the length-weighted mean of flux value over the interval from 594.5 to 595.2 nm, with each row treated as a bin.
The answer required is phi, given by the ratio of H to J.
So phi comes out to 0.97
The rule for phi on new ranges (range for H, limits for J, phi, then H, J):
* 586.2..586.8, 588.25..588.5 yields 1.10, 12.6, 11.5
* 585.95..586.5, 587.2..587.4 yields 0.96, 12.4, 12.9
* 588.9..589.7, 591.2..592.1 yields 0.80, 10.1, 12.6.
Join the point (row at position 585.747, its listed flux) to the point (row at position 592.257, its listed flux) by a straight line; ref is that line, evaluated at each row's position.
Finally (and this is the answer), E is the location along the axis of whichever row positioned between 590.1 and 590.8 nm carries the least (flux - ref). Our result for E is 590.215 nm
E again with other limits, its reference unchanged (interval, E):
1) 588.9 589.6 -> 589.265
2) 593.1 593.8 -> 593.759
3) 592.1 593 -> 592.121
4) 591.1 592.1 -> 591.440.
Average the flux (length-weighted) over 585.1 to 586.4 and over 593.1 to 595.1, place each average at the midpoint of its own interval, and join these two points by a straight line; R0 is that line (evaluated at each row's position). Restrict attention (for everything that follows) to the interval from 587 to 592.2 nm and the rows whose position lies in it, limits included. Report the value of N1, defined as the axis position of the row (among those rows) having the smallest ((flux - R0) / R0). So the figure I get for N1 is 589.265 nm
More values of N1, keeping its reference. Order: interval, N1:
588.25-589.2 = 589.129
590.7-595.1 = 591.440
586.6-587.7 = 586.692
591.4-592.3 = 591.440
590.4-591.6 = 590.487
